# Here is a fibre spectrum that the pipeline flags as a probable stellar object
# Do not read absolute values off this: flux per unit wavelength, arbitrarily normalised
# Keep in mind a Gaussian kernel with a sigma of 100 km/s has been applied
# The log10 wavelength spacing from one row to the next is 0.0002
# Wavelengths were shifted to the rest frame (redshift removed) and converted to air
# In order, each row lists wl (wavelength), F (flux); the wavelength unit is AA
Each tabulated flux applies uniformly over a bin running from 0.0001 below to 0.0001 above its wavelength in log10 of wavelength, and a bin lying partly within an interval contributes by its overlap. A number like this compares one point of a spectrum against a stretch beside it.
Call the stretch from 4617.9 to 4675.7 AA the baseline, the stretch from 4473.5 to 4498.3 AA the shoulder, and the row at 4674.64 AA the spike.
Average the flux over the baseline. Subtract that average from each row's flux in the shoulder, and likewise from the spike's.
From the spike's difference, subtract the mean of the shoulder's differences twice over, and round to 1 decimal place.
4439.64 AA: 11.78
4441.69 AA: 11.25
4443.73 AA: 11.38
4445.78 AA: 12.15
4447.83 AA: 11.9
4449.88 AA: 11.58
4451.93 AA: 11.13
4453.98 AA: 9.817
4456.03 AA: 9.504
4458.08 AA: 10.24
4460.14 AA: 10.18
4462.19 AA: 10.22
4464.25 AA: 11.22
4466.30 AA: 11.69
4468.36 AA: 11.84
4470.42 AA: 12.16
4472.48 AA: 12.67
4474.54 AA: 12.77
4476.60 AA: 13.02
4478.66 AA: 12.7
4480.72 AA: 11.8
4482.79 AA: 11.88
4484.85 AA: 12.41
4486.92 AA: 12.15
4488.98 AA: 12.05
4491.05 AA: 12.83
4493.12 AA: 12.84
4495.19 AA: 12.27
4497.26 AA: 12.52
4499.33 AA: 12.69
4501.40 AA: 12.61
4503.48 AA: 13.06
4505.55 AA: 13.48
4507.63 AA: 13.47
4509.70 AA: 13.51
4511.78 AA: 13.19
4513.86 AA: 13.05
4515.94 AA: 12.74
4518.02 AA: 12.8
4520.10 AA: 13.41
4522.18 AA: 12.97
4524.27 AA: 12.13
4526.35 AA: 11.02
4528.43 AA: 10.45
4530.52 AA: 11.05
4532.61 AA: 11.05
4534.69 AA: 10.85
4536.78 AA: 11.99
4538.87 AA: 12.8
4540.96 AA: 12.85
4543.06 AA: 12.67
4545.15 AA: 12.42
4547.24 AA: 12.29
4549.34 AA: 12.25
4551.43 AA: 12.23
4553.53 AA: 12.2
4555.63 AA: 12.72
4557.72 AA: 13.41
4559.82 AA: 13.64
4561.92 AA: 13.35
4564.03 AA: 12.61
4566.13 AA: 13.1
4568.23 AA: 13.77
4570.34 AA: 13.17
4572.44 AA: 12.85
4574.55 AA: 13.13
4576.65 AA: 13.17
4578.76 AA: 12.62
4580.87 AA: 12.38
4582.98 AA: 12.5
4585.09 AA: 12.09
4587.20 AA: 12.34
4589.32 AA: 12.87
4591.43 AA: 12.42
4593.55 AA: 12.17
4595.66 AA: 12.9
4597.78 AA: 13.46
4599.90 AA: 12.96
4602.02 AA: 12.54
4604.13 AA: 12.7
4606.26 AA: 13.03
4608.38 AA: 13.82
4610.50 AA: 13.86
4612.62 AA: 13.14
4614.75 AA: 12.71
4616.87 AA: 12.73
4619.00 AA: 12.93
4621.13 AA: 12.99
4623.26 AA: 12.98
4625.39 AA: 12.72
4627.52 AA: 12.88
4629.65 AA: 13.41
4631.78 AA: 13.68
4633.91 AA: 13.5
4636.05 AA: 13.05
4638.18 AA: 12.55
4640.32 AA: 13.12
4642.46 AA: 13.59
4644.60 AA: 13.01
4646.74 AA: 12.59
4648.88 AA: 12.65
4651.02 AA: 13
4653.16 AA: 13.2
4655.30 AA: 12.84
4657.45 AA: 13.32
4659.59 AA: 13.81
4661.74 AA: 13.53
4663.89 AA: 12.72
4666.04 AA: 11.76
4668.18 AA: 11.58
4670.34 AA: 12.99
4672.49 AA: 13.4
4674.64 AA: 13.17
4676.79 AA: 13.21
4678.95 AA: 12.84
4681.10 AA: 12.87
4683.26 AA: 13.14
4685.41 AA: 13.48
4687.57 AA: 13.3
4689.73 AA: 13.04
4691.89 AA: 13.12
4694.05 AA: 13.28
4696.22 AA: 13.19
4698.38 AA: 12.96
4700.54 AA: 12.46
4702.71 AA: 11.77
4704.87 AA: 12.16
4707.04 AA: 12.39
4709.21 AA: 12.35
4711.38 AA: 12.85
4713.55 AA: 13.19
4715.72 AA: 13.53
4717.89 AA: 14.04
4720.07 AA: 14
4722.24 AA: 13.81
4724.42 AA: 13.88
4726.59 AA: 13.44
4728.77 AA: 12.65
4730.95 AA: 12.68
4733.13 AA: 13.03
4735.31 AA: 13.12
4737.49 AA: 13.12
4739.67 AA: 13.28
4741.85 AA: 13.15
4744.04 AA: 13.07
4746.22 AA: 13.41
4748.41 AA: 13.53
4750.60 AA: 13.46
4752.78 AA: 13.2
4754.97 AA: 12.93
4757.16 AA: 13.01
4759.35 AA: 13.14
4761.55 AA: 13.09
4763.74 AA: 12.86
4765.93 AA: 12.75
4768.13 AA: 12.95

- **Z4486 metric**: 1.3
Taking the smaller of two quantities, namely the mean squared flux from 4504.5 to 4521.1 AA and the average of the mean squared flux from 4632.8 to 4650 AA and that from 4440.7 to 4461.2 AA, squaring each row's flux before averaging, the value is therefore 145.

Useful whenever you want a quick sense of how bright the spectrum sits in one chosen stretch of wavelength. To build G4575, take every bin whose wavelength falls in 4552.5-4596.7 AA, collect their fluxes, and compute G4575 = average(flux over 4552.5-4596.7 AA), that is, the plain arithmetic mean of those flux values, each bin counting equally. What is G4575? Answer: 12.8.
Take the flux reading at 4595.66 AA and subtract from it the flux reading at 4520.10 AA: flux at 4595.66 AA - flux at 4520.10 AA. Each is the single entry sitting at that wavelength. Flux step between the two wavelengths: -0.5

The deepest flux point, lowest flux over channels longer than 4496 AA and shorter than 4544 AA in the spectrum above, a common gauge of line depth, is 10.45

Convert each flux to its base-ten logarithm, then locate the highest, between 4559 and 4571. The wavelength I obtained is 4568.23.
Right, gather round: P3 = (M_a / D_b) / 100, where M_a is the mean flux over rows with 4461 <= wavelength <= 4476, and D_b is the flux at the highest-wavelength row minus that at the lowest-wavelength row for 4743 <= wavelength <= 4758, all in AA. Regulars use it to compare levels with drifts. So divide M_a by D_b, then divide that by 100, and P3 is -2.0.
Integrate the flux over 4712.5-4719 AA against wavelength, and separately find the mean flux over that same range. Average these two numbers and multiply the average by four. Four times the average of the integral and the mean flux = 204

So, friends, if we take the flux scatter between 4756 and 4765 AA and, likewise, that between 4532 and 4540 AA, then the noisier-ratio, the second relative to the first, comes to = 7.4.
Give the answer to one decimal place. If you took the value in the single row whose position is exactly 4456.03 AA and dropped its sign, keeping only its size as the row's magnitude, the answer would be 9.5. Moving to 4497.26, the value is 12.5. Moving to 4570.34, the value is 13.2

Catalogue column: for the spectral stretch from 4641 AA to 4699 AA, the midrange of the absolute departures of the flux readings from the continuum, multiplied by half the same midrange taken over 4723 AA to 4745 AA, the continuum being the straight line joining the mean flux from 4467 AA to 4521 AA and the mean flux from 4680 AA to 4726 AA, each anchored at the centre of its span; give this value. 0.139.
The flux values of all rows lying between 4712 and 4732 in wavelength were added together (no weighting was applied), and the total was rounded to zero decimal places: 121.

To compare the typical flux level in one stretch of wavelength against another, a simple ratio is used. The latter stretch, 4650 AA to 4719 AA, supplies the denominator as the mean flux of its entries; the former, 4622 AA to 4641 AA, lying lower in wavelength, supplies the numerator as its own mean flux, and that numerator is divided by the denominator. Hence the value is 1.01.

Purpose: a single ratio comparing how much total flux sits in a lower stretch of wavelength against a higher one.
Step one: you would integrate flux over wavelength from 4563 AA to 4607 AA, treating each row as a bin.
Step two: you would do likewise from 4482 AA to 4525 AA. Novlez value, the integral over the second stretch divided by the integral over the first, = 0.98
